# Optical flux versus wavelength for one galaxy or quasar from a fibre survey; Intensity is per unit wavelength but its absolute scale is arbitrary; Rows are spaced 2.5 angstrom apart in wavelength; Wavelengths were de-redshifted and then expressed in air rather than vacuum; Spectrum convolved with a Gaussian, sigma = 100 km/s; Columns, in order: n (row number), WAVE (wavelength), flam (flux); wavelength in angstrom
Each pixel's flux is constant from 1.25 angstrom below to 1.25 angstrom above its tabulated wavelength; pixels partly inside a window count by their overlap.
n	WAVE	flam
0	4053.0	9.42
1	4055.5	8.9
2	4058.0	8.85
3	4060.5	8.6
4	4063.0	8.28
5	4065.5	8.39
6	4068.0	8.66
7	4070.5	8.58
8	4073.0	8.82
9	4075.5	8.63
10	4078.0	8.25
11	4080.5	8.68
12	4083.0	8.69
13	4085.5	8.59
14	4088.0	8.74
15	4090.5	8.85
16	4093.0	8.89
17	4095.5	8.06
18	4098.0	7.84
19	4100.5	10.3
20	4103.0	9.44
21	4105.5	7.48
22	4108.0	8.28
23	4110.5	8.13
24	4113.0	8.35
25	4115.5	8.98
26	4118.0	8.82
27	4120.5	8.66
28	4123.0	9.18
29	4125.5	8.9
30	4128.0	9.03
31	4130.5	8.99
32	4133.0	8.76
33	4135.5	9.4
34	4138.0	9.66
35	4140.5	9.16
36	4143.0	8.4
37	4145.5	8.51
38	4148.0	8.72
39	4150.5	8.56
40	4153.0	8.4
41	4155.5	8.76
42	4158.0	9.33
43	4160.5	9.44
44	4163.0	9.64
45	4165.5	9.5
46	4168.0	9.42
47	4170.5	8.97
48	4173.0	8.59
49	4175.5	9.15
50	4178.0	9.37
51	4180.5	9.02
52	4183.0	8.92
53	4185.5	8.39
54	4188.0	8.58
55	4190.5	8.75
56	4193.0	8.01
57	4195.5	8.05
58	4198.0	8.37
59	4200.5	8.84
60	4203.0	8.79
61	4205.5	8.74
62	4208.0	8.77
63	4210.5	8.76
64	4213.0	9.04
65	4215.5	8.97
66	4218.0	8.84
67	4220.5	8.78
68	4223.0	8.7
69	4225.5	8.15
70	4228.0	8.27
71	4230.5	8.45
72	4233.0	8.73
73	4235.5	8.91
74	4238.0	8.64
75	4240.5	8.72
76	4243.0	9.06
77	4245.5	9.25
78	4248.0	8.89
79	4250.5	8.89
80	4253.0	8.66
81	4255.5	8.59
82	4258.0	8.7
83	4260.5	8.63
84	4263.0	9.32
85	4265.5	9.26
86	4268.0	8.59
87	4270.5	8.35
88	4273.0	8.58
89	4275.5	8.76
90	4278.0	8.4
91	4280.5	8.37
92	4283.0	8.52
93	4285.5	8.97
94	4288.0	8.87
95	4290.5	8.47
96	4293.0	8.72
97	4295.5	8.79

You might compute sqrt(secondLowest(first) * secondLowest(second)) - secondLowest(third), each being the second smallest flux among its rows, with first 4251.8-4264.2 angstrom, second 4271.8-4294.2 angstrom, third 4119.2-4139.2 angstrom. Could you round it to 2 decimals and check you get -0.25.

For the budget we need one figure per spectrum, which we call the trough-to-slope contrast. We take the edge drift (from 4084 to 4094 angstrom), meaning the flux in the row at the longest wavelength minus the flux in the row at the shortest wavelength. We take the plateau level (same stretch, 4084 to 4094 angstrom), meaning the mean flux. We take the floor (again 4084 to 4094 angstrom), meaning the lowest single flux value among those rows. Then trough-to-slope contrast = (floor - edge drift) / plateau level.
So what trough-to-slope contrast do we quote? 0.95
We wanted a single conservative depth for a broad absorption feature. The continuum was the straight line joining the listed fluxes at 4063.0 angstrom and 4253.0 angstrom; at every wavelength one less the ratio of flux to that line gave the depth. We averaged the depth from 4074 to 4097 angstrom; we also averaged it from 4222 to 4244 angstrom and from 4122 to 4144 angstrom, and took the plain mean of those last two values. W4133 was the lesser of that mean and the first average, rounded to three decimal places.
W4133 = -0.038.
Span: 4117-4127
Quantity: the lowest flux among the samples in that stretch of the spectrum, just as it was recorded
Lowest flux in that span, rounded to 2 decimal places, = 8.66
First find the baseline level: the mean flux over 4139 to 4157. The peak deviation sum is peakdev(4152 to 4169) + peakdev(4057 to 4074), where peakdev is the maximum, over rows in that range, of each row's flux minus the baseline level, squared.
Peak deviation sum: 1.1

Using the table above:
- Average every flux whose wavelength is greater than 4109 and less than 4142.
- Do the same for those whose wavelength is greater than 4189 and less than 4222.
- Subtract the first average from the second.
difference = -0.25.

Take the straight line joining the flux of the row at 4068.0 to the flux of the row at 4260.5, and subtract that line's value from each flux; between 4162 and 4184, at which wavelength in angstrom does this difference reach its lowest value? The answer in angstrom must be 4173.0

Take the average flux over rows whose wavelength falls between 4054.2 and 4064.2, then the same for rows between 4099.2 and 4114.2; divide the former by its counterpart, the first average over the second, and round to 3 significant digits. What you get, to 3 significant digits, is 1.00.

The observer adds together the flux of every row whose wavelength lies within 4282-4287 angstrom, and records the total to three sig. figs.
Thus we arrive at 17.5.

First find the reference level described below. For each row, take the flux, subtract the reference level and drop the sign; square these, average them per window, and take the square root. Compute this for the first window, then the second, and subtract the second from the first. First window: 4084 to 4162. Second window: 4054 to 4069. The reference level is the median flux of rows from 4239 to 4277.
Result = 0.31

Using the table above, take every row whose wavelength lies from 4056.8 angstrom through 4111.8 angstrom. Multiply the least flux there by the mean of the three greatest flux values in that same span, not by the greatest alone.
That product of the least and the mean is 71.4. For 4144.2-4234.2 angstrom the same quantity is 76.3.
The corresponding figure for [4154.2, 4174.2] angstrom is 81.8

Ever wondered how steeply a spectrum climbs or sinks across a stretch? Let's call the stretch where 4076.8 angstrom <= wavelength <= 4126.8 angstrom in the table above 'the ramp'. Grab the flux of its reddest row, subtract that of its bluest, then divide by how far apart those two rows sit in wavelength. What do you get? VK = 0.014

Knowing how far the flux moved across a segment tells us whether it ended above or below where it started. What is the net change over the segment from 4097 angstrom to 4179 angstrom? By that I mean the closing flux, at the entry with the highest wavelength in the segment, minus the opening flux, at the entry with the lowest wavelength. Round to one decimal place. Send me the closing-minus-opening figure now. 1.5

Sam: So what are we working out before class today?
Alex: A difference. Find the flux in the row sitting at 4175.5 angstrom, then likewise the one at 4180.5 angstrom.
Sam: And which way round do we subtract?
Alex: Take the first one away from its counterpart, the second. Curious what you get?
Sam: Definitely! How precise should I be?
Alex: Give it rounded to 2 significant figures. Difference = -0.13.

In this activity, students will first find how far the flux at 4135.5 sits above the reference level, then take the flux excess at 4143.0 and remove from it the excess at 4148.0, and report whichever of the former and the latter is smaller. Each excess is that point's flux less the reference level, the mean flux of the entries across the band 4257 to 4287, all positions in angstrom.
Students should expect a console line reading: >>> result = -0.32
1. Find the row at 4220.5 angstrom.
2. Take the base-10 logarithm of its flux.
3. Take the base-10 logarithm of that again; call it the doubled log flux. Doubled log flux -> -0.0253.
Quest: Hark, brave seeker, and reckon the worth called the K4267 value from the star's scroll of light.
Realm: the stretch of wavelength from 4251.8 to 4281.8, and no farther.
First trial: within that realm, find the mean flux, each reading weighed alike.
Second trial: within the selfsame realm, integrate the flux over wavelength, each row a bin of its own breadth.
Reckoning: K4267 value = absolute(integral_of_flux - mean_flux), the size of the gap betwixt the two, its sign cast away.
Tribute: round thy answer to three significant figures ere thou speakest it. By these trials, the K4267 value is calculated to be 252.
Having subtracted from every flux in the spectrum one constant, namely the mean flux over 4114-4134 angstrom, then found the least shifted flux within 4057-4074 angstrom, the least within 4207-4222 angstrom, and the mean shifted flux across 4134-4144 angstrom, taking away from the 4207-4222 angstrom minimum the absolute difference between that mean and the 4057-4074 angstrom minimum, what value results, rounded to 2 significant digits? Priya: -1.0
